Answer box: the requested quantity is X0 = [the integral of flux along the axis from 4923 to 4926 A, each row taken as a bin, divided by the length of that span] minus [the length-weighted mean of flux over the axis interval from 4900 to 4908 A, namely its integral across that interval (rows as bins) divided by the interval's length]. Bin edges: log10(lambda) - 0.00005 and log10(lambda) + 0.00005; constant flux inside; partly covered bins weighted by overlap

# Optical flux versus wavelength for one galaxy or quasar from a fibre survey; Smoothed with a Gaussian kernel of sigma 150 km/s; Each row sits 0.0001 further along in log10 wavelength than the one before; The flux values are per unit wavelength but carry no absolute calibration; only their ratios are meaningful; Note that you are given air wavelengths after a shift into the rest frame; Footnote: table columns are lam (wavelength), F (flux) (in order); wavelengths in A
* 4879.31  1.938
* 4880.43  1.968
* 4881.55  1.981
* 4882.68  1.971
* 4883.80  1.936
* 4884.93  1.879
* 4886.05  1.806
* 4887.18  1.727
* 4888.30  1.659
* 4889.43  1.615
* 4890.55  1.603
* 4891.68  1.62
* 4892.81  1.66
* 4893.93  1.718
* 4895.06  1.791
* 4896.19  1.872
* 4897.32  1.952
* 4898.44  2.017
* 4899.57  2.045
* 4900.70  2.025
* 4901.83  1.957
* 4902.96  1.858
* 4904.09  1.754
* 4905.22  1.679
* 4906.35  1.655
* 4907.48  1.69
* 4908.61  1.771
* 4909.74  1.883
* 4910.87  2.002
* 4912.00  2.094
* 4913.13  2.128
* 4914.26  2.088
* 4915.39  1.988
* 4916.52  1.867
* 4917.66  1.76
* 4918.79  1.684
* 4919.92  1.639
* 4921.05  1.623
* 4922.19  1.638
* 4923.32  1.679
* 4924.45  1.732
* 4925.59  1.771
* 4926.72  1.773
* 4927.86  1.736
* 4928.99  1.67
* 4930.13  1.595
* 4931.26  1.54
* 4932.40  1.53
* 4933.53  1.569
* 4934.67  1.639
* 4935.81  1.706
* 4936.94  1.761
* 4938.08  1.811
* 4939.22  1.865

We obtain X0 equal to -0.08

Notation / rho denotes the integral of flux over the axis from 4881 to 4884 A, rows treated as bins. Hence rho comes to 5.9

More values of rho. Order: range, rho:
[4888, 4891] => 4.9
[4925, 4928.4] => 6.0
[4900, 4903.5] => 6.8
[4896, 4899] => 5.9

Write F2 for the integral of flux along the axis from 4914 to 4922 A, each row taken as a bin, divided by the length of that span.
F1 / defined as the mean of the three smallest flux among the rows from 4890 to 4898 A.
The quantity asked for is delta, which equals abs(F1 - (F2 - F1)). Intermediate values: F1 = 1.63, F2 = 1.79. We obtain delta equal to 1.47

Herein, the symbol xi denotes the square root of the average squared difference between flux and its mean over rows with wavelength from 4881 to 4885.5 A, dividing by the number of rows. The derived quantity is 0.04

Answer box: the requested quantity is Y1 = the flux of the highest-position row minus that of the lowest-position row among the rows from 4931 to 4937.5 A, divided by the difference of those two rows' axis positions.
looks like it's 0.039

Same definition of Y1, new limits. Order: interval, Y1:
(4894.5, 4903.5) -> 0.008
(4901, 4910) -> -0.009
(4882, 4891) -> -0.047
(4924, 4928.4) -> 0.001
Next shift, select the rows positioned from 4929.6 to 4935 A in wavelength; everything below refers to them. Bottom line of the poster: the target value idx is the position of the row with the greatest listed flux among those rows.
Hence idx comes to 4934.67 A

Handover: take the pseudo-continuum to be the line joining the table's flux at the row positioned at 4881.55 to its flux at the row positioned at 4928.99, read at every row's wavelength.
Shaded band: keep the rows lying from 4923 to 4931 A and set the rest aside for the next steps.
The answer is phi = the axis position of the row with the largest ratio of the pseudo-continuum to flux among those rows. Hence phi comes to 4930.13 A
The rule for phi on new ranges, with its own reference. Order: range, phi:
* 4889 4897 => 4890.55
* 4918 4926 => 4921.05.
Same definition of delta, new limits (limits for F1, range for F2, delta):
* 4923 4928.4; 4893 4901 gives 1.53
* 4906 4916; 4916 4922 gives 1.70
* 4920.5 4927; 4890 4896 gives 1.60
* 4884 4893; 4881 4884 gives 1.26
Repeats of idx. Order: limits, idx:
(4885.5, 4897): 4896.19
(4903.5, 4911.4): 4910.87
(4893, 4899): 4898.44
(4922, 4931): 4926.72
